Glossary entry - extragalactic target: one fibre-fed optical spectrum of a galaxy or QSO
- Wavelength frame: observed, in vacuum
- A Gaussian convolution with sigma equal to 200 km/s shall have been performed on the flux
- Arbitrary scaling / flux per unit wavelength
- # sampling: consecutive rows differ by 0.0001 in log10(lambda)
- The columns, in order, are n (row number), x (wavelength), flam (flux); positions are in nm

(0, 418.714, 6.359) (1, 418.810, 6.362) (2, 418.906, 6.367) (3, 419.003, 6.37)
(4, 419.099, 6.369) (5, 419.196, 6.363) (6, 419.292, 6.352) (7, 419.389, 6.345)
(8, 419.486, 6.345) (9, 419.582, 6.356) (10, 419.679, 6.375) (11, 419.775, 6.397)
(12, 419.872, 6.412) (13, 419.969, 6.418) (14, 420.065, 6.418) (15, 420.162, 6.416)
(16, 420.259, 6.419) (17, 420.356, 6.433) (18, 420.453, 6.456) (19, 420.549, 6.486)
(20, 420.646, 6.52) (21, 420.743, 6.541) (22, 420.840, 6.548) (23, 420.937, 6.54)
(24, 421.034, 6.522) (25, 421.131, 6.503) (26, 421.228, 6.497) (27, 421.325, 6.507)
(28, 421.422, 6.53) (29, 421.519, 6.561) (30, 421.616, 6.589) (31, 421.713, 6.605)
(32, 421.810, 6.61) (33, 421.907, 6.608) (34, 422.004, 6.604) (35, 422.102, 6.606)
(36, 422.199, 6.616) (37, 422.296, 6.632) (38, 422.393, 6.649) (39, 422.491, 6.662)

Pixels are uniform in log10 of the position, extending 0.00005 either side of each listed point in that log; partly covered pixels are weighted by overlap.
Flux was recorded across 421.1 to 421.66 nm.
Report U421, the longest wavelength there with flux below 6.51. 421.325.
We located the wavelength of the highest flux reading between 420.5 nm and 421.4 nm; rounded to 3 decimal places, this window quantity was 420.840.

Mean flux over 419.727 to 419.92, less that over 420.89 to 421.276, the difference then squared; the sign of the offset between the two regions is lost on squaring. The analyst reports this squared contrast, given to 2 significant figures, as 0.012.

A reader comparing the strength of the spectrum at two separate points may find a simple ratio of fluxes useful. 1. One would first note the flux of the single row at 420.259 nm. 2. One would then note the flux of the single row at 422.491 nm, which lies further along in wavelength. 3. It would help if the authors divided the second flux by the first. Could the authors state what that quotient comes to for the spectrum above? 1.04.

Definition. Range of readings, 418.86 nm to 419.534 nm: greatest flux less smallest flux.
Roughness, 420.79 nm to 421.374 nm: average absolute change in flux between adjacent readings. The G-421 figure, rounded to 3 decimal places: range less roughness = 0.013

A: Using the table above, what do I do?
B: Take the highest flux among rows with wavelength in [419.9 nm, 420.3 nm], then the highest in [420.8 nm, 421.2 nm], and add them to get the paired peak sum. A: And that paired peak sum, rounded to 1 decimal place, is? 13.0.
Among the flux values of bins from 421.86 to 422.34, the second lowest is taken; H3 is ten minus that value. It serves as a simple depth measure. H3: 3.39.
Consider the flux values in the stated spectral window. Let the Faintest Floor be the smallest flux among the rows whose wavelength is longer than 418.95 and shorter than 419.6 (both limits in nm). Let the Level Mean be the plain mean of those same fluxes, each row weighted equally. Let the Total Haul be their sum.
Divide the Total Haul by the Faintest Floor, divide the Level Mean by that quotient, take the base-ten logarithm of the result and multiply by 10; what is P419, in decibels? -0.4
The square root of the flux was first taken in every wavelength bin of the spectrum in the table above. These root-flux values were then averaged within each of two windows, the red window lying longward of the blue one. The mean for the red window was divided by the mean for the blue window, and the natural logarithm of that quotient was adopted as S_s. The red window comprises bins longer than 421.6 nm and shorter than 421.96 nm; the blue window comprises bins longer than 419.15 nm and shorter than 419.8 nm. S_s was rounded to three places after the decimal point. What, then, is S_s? 0.019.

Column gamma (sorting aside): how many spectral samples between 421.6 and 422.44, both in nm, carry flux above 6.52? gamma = 9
